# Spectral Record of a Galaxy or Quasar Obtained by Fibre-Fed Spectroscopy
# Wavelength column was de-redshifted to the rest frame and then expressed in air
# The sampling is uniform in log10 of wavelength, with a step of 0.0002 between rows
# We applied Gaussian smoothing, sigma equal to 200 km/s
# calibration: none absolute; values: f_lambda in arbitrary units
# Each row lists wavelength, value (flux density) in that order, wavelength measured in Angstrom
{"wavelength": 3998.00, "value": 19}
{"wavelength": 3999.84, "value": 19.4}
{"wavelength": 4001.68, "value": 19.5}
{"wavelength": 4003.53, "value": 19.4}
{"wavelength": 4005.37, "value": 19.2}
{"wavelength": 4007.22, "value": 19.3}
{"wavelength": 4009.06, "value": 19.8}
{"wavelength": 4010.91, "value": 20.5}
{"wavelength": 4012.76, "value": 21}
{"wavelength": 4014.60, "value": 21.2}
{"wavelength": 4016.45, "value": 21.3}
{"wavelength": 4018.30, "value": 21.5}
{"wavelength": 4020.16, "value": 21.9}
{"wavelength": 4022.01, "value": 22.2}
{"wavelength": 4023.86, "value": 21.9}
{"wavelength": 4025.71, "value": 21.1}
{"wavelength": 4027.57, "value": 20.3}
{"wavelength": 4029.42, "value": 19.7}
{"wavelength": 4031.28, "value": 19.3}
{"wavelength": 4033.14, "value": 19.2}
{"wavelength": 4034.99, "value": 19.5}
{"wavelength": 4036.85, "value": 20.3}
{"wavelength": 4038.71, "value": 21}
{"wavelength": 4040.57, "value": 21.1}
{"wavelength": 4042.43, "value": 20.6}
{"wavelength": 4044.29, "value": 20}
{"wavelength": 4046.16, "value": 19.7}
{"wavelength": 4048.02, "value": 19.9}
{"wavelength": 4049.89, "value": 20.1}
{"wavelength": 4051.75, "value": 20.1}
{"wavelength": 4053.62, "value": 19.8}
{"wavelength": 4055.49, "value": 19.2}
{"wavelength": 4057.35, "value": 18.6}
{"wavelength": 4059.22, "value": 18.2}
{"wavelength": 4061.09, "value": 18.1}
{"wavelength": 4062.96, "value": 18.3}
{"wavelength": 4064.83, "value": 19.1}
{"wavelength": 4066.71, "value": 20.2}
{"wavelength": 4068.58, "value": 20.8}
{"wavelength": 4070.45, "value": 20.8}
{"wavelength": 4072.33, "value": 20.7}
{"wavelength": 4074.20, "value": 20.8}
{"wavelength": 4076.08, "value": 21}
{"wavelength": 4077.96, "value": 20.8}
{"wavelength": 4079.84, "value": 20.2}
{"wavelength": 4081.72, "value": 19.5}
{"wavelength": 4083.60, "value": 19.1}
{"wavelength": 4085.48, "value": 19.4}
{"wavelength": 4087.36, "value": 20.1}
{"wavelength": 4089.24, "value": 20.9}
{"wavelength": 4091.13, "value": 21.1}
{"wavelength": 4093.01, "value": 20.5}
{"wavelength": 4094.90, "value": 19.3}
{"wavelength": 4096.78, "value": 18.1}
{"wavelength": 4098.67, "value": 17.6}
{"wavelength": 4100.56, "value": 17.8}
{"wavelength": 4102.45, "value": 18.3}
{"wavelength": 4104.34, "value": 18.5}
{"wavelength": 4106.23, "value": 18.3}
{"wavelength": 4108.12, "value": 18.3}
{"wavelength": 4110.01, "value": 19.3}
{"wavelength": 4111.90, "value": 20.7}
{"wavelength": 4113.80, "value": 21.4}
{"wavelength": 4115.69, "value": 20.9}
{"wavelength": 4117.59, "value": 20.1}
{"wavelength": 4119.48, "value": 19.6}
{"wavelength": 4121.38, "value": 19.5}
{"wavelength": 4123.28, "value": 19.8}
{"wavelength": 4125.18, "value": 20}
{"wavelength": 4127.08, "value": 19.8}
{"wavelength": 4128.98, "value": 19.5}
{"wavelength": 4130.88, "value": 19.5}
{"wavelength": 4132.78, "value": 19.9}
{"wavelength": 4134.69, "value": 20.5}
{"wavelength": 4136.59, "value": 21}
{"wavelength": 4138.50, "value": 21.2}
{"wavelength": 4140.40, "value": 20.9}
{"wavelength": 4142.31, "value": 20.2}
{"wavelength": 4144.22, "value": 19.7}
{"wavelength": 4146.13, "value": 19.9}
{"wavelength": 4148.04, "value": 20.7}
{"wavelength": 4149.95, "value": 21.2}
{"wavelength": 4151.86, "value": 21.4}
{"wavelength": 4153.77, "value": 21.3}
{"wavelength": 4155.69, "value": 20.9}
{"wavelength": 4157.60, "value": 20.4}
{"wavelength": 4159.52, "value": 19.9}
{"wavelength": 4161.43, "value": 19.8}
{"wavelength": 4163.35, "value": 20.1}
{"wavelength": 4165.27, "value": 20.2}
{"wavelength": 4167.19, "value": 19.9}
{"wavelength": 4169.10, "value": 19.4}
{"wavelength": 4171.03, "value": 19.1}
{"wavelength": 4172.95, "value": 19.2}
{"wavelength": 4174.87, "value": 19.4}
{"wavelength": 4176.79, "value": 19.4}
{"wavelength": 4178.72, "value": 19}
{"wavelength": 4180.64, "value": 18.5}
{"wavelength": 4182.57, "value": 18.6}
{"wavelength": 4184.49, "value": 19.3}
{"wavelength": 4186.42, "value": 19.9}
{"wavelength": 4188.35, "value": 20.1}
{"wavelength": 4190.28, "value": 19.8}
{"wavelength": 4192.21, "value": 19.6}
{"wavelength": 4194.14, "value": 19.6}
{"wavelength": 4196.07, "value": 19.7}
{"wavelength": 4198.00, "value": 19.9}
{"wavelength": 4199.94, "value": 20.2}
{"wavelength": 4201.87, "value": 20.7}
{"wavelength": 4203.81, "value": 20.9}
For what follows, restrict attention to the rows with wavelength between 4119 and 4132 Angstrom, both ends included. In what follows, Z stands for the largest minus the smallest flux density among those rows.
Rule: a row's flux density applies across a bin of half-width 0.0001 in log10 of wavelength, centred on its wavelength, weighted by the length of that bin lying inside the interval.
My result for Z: 0.5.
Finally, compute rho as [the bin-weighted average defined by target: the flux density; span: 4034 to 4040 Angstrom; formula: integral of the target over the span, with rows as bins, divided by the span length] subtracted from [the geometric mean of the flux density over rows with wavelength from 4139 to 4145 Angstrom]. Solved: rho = -0.1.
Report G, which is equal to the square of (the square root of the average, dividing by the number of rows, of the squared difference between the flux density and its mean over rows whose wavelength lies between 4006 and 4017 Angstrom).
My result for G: 0.55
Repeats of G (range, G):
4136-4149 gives 0.29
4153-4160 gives 0.28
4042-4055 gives 0.07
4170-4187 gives 0.16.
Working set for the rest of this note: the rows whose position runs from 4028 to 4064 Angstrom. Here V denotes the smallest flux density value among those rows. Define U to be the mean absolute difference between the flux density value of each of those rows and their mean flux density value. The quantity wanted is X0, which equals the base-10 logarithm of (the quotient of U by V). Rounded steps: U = 0.7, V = 18.1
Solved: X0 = -1.42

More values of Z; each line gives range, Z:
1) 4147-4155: 0.7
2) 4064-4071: 1.7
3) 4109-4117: 2.1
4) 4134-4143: 1.0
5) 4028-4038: 1.1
